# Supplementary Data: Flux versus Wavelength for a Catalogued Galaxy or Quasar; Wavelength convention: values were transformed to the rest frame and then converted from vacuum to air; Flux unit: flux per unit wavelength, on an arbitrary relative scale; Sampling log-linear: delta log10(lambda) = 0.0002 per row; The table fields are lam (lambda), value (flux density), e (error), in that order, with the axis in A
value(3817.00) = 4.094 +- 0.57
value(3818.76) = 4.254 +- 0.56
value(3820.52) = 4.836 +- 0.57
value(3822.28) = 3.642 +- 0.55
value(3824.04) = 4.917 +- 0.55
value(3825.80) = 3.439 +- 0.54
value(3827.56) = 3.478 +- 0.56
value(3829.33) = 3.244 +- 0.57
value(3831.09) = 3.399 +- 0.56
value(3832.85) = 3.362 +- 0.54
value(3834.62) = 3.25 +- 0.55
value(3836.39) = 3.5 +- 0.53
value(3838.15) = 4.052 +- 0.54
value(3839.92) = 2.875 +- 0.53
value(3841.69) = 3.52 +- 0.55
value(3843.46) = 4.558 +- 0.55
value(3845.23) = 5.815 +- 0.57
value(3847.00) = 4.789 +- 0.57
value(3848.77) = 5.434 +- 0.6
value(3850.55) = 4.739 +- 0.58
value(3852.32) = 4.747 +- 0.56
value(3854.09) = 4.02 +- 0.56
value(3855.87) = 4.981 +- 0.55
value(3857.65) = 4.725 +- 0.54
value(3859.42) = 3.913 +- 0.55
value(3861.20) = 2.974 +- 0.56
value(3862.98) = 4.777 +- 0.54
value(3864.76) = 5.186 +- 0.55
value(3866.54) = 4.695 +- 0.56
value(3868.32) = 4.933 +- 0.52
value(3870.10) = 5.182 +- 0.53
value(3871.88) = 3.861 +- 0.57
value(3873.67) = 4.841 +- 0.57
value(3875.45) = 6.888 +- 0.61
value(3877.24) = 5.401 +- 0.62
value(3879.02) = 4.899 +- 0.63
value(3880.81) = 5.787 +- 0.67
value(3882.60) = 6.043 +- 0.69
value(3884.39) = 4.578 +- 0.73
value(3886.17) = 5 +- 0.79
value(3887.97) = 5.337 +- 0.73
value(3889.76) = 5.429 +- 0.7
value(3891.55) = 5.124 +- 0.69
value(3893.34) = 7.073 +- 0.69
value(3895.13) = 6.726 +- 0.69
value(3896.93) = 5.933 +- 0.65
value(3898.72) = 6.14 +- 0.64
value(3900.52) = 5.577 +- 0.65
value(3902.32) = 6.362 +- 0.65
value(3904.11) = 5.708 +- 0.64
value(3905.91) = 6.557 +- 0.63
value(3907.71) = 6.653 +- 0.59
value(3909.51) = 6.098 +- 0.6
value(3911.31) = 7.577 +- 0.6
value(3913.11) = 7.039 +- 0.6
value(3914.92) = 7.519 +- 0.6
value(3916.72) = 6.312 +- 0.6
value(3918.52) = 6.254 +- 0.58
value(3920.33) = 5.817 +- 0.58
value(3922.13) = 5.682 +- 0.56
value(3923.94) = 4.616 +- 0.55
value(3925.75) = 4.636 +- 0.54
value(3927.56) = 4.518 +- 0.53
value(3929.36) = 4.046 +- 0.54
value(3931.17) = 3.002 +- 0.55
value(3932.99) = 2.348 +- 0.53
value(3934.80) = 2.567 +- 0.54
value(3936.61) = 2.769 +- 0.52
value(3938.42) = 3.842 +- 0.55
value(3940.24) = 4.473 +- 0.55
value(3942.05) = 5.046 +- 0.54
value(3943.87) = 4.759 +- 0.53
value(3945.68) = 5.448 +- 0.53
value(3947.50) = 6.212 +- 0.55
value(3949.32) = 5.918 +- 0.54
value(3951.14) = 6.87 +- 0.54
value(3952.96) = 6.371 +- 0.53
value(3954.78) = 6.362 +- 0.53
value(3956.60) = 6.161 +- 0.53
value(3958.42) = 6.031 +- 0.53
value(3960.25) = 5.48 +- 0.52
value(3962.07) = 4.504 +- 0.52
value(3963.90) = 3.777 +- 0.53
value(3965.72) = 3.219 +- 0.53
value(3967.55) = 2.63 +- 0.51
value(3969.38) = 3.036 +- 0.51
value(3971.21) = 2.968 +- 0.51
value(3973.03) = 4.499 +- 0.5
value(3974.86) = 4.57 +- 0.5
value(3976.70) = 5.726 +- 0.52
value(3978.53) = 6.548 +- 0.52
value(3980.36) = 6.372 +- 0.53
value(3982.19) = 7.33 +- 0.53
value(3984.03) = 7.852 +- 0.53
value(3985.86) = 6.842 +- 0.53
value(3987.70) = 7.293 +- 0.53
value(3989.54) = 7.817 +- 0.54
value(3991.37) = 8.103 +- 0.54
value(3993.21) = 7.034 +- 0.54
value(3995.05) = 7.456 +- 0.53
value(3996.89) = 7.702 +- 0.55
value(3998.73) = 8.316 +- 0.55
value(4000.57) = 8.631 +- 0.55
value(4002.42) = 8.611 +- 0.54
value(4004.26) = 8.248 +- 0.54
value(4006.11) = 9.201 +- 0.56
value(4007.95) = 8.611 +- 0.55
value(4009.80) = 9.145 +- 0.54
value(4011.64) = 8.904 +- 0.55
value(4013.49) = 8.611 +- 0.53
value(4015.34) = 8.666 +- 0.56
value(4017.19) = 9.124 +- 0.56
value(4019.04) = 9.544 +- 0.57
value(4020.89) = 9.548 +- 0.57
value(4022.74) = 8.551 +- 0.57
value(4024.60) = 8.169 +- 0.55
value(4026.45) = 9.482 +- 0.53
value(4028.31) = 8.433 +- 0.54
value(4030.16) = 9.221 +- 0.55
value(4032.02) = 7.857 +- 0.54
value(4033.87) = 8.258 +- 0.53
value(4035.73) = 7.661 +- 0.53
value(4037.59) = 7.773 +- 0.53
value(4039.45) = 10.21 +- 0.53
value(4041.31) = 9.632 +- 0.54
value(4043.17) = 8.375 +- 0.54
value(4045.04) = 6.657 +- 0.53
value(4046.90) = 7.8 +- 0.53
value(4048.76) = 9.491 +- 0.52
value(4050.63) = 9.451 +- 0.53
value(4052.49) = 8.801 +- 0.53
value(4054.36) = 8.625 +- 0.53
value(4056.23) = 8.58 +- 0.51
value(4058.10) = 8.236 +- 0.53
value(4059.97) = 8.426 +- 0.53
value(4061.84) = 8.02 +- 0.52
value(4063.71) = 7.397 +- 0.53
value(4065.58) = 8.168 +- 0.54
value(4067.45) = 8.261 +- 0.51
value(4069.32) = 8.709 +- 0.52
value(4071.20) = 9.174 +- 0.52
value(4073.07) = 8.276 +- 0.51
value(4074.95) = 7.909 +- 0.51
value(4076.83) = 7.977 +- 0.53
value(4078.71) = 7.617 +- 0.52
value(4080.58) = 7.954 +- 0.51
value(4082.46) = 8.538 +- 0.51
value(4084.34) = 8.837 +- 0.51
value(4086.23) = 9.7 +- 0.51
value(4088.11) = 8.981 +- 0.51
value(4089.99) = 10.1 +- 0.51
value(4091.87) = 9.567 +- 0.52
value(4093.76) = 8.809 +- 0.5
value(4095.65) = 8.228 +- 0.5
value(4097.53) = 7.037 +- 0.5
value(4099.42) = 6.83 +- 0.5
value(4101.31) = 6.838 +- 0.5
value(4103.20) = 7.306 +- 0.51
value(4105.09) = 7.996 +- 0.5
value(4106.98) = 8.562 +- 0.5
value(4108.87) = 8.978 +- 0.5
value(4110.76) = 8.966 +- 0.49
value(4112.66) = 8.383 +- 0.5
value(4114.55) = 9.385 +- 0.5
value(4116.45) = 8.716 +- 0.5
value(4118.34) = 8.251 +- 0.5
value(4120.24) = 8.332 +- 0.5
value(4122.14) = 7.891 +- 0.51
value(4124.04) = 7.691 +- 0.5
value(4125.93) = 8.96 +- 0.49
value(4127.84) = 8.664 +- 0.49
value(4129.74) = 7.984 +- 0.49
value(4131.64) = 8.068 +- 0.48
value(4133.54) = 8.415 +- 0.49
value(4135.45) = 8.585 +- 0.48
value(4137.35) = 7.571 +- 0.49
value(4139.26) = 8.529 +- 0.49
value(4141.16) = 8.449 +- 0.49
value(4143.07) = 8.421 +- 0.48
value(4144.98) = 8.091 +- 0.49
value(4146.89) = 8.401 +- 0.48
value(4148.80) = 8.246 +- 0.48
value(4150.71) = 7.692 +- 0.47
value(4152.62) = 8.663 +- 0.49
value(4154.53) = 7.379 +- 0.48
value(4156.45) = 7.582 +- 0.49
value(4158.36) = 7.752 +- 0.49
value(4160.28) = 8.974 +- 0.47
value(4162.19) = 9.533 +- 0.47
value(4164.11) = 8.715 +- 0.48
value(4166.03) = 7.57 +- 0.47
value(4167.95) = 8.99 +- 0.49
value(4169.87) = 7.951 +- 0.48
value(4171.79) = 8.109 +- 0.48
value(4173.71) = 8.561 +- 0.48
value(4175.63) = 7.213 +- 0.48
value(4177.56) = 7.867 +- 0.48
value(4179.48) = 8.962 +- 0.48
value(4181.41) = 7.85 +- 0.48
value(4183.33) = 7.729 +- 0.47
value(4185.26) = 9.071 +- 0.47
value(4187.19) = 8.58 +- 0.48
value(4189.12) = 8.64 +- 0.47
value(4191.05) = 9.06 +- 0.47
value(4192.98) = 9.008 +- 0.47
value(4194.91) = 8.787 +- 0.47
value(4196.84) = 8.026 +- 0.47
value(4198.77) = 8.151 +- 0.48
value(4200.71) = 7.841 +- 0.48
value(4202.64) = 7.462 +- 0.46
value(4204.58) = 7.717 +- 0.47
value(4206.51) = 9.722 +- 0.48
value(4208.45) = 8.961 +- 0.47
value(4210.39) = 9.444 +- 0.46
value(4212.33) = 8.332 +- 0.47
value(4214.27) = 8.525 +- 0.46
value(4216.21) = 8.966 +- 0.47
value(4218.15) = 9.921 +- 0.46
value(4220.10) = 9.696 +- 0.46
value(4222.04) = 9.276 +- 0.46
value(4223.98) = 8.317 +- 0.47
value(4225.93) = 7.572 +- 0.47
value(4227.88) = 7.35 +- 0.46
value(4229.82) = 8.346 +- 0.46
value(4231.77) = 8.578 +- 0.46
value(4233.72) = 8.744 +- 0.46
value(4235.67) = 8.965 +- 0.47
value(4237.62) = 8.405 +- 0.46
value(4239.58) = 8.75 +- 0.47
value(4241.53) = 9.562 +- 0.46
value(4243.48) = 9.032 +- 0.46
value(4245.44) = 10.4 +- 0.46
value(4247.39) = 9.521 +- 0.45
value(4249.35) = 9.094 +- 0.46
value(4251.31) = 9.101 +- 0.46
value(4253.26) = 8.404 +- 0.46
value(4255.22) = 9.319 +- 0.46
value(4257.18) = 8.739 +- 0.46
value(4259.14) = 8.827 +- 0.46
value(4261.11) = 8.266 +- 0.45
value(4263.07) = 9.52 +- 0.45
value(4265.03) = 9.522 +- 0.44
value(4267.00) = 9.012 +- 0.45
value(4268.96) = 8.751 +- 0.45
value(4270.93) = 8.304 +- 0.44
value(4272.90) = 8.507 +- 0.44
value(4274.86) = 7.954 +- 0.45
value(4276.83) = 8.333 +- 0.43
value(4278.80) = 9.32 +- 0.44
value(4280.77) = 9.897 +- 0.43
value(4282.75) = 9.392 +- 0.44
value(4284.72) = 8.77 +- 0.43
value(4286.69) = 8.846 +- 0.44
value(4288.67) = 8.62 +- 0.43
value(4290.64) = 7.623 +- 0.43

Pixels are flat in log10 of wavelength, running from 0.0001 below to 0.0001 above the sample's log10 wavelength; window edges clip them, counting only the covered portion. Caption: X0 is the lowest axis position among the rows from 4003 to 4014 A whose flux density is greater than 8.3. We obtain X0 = 4006.11 A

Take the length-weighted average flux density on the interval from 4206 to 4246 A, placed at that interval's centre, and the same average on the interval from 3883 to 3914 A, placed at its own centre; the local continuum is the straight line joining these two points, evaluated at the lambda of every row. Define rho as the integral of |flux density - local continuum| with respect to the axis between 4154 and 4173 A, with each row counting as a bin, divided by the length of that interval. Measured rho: 0.6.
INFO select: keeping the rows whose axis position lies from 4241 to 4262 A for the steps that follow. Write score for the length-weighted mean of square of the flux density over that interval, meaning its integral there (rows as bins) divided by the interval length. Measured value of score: 83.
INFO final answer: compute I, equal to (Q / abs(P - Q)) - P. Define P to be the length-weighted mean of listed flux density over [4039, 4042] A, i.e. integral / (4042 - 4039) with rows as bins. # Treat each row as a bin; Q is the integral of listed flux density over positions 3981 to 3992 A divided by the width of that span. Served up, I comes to -7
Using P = 9.9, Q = 7.5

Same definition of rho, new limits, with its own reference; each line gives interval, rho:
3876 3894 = 0.7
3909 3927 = 0.8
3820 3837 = 1.8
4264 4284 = 0.6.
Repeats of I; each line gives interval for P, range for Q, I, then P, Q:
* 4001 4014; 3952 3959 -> -6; 8.8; 6.2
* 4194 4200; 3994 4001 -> 16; 8.3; 8.0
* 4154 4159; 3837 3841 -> -7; 7.6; 3.5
